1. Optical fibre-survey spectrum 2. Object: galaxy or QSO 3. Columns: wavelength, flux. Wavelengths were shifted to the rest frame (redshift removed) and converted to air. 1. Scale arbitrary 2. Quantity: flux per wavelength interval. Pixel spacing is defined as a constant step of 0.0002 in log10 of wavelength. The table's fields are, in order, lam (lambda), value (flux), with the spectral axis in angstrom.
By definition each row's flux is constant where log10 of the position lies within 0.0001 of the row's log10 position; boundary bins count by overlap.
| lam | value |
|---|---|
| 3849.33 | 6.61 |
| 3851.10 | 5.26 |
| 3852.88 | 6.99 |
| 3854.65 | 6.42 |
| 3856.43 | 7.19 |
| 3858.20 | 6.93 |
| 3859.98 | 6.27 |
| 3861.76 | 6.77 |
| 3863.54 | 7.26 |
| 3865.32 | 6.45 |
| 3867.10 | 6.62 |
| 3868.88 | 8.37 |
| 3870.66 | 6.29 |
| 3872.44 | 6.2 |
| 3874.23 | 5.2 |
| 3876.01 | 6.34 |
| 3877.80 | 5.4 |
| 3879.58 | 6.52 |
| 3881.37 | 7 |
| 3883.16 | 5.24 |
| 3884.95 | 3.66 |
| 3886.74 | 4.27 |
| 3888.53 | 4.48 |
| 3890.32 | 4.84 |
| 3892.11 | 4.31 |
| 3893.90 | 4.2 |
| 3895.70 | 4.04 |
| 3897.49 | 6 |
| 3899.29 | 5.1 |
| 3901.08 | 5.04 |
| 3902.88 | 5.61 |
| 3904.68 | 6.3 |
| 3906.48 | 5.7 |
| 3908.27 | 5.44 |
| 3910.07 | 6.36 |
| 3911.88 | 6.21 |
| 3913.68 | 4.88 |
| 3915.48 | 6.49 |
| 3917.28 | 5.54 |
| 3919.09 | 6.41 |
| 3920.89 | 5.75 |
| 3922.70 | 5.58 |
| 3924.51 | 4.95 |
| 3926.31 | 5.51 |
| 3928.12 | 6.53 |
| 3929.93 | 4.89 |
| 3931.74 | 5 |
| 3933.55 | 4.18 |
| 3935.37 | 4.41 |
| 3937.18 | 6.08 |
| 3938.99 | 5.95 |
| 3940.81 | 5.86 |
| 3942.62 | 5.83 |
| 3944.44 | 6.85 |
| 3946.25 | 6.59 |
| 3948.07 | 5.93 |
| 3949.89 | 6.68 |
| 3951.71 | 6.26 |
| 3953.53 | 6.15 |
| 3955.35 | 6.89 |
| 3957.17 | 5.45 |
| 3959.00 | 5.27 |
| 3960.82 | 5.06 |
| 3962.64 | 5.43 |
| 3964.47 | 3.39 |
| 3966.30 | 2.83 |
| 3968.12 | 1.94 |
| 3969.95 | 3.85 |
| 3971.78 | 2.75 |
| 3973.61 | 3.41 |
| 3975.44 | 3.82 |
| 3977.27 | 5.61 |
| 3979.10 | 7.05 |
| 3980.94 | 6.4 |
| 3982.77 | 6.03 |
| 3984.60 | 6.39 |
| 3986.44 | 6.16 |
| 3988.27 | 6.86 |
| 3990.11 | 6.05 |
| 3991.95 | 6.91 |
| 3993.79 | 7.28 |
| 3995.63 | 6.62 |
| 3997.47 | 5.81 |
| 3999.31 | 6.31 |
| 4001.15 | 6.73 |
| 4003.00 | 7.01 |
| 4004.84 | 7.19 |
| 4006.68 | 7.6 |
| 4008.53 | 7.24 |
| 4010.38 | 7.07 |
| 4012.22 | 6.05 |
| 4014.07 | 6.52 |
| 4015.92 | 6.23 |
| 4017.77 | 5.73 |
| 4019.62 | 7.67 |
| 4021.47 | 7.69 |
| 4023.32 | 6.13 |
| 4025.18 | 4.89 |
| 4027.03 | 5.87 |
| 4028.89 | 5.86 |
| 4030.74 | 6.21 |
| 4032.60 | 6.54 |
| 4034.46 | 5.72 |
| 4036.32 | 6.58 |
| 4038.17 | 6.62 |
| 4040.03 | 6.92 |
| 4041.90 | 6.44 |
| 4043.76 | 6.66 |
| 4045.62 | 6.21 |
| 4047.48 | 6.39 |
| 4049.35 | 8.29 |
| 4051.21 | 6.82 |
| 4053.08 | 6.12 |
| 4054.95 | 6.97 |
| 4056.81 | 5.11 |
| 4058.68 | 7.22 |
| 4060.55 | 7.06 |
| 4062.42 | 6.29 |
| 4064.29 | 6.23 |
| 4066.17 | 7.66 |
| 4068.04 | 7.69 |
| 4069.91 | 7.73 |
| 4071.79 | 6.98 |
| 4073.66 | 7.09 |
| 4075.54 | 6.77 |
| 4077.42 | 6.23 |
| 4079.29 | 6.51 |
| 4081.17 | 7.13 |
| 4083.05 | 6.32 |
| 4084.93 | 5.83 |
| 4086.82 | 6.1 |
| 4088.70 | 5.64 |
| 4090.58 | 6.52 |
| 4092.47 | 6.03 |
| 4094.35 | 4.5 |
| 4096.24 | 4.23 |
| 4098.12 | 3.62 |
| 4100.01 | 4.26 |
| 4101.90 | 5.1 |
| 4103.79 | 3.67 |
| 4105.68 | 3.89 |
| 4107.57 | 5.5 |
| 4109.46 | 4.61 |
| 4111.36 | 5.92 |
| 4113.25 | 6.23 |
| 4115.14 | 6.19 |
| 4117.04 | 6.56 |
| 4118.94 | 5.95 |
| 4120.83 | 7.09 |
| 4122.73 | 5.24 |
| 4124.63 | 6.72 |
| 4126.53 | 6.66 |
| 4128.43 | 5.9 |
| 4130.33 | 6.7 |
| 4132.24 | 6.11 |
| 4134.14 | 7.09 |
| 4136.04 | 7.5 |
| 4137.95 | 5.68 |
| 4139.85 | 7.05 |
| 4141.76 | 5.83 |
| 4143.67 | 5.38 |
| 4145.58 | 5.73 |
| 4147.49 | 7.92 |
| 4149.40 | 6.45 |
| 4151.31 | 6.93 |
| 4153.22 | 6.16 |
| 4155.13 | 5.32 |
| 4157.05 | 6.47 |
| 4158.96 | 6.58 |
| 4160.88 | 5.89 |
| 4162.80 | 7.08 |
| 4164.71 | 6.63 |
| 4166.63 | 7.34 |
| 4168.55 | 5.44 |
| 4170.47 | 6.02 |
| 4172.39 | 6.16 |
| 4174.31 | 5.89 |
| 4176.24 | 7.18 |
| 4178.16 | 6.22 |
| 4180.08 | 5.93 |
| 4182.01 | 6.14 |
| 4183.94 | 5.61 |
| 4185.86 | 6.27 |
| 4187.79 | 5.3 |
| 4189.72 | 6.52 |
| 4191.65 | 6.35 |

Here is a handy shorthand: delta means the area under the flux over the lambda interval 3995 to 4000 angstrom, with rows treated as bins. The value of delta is 31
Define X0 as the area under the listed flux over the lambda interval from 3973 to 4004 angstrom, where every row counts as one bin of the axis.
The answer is 191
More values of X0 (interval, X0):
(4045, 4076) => 213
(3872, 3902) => 155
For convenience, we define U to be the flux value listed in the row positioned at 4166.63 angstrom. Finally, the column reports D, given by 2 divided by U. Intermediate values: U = 7.34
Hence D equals 0.27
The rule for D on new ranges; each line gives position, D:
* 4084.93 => 0.34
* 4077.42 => 0.32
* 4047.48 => 0.31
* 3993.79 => 0.27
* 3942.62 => 0.34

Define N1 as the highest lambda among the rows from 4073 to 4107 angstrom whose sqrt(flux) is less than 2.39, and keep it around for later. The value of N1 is 4105.68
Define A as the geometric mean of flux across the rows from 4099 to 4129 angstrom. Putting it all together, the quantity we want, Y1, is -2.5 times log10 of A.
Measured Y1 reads -1.850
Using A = 5.5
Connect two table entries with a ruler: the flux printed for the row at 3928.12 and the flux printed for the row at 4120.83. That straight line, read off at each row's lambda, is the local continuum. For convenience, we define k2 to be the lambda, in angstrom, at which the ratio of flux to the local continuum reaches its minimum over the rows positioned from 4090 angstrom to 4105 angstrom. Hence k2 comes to 4098.12 angstrom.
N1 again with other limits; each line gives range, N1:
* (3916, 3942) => 3935.37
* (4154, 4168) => 4155.13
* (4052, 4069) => 4056.81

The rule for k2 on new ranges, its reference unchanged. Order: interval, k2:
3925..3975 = 3968.12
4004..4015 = 4012.22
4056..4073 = 4056.81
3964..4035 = 3968.12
